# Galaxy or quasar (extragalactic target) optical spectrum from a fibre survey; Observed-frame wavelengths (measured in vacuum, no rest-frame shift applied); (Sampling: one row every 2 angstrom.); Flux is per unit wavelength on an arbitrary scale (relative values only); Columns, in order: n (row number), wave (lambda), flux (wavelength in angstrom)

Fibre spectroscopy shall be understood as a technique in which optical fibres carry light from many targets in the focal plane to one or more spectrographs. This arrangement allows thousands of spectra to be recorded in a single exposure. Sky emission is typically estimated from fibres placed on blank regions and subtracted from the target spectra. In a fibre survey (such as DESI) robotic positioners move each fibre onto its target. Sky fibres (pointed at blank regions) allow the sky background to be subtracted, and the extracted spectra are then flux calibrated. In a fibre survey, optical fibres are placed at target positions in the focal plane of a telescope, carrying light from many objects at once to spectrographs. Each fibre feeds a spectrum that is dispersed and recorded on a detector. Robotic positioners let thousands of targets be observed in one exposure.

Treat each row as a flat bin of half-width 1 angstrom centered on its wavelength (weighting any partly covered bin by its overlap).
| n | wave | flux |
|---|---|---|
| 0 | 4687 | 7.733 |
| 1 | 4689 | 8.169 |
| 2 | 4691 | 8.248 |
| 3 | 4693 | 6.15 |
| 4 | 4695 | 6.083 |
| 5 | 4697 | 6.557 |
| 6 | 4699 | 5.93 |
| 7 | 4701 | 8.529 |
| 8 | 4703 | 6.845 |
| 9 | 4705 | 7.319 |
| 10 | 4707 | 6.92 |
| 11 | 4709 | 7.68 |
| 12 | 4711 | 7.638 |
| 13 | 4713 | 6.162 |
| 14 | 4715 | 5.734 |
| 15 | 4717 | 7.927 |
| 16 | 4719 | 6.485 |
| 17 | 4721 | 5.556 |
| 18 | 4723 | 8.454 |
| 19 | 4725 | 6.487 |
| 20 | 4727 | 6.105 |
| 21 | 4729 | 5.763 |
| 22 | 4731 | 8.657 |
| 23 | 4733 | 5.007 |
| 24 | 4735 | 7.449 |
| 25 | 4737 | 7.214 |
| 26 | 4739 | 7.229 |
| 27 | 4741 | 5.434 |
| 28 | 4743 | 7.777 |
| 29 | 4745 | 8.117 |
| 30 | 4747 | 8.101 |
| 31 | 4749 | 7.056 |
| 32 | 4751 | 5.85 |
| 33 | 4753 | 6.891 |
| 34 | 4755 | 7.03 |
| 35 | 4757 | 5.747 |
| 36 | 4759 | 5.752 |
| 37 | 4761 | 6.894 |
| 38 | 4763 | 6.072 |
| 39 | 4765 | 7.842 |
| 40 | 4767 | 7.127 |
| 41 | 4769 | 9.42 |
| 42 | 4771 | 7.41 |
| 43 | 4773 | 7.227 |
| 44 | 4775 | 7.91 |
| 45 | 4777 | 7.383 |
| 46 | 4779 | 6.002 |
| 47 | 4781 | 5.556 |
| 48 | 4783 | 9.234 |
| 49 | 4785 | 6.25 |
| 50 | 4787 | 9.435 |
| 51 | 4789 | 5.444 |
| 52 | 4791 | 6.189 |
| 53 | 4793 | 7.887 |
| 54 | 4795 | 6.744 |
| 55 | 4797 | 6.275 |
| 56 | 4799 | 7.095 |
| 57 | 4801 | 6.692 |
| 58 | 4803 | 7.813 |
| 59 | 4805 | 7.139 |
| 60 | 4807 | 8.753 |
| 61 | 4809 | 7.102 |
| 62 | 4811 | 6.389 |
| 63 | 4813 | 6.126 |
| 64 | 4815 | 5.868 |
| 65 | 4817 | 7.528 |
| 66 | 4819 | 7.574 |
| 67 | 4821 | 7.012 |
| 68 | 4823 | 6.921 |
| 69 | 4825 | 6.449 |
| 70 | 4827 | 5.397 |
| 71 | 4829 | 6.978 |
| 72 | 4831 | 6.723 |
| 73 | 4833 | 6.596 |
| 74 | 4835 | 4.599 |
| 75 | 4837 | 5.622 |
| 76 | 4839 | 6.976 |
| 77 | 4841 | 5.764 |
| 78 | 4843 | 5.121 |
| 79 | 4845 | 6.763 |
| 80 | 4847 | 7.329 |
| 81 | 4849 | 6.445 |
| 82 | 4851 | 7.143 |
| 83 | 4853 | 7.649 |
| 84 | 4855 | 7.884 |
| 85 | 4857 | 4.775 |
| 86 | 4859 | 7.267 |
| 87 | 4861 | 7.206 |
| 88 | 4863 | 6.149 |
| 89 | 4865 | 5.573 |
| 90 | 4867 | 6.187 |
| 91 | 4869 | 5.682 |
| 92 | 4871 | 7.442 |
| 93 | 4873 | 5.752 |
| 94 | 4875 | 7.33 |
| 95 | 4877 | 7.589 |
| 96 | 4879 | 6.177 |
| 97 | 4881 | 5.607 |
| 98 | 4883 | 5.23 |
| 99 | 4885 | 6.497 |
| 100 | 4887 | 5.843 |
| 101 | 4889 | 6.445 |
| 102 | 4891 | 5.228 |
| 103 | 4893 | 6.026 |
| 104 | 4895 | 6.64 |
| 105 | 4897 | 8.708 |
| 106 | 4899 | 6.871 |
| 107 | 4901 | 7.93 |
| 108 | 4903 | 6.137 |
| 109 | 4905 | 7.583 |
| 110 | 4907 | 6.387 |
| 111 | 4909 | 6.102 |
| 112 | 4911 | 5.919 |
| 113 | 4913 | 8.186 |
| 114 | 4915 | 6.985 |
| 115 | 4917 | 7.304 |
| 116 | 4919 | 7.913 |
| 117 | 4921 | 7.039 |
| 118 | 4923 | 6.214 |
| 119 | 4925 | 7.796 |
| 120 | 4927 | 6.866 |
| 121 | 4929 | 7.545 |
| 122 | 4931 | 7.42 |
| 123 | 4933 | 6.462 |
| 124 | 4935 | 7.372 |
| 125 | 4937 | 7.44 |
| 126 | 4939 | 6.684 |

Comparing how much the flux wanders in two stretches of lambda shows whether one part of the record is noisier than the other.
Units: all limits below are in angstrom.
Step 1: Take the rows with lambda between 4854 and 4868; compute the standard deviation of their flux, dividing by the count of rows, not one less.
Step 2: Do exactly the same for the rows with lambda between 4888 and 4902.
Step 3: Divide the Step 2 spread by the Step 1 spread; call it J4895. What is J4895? 1.08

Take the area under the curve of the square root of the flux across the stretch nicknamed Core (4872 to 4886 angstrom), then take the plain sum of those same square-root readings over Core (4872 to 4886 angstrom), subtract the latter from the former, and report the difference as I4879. 18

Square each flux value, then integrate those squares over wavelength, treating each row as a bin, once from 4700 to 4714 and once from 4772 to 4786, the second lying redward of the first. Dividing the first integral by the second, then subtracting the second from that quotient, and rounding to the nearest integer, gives -720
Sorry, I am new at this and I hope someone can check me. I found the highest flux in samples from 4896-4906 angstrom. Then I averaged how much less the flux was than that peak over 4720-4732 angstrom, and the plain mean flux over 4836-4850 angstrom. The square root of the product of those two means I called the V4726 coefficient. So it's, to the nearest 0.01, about 3.43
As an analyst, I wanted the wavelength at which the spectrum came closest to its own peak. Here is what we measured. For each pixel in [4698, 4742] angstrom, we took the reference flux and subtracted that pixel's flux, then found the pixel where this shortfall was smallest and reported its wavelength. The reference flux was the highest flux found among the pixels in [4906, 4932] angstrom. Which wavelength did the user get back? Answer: 4731 angstrom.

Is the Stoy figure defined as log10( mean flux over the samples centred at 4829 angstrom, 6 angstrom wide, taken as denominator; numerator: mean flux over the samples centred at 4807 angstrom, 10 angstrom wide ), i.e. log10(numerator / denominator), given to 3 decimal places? 0.068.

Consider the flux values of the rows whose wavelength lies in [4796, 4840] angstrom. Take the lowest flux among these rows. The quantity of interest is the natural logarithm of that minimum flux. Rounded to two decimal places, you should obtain 1.53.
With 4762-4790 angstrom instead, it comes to 1.69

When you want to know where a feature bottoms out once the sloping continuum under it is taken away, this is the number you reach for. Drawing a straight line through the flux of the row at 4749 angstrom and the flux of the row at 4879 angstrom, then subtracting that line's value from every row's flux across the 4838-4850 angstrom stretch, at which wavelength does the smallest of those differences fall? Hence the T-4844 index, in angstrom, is 4843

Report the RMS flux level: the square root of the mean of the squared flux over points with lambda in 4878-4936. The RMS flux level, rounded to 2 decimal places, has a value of 6.83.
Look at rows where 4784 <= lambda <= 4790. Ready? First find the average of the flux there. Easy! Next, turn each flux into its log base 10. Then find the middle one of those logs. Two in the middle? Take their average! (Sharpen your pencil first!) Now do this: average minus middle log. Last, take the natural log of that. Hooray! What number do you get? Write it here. 1.83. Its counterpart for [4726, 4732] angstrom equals 1.80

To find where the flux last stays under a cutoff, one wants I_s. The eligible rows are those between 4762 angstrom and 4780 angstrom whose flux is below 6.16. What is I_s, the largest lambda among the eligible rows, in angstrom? 4779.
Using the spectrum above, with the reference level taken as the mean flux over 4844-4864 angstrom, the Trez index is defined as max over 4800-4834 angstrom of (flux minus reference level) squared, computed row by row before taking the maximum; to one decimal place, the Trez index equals 3.6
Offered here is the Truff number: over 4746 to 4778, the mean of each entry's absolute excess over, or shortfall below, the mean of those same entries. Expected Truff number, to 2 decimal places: 0.70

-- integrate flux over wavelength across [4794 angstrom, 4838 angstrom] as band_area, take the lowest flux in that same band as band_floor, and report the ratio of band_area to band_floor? 64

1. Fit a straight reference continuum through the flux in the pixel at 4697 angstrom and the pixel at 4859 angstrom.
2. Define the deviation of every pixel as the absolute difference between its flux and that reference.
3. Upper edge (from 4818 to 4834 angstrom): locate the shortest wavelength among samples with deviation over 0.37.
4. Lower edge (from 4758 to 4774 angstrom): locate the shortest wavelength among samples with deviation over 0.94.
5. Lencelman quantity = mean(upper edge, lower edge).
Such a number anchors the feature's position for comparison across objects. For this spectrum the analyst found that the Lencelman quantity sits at 4789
